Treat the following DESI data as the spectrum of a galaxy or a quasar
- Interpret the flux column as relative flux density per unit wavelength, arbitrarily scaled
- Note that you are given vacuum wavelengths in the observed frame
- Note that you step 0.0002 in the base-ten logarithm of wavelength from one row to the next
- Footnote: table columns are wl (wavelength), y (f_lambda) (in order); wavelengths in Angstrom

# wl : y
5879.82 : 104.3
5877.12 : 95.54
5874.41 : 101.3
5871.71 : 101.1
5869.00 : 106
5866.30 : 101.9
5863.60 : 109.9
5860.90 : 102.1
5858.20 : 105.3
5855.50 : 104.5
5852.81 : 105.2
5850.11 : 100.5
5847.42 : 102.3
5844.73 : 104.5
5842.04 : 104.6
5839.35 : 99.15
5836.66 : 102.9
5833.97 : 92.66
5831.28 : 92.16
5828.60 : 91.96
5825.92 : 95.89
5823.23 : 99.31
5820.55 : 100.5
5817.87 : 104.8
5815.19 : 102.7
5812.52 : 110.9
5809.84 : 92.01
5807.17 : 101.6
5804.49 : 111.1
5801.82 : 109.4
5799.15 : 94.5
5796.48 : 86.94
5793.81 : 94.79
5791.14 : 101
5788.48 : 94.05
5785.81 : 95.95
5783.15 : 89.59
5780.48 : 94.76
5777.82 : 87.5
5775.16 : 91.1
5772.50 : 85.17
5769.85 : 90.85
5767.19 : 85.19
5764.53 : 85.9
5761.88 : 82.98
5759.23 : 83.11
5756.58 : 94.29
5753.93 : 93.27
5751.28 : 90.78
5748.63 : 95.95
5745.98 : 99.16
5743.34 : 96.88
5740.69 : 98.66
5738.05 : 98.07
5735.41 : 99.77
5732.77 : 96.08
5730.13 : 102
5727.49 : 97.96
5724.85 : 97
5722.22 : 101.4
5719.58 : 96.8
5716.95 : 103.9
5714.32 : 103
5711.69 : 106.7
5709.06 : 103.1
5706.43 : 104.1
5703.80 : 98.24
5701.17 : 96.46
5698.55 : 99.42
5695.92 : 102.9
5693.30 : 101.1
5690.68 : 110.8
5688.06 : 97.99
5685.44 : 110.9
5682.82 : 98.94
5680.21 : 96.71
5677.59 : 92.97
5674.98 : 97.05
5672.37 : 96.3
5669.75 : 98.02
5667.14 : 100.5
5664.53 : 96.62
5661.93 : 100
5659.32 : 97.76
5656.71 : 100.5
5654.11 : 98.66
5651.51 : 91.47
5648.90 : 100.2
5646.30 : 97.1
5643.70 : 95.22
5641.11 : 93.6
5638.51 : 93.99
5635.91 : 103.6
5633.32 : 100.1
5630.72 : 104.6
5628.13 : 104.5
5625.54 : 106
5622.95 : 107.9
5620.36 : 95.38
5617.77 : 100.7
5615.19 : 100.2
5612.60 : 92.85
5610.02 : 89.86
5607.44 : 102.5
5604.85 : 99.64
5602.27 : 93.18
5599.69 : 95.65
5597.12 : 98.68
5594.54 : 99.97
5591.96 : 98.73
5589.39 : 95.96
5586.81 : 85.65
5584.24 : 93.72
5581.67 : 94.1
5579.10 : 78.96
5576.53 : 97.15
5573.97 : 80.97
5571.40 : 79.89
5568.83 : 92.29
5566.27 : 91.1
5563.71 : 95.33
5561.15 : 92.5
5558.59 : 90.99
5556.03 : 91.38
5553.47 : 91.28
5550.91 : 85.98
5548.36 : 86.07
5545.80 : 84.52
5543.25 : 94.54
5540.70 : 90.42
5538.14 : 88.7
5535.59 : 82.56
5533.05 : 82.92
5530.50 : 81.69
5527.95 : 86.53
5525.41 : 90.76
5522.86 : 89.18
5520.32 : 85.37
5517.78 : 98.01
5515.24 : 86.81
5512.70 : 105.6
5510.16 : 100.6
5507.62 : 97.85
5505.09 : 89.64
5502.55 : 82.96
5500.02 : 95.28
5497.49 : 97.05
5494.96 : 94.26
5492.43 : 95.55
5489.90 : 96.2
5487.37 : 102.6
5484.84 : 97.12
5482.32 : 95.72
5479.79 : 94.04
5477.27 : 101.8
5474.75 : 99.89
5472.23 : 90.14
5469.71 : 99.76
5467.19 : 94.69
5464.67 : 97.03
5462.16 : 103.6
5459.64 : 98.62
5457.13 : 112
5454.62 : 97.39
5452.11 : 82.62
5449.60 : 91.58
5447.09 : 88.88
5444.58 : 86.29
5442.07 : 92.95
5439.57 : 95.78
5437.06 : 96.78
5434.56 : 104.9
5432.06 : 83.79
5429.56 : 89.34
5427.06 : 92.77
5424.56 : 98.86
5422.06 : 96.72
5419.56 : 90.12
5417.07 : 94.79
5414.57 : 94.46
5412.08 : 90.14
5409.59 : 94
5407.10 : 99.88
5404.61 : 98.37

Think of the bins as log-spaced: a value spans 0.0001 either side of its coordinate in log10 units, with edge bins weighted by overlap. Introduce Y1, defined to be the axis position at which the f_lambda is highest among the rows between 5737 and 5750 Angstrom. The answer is 5745.98 Angstrom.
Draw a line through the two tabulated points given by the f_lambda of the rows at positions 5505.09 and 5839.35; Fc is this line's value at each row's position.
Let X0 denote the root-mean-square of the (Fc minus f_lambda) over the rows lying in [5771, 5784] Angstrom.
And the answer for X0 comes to 8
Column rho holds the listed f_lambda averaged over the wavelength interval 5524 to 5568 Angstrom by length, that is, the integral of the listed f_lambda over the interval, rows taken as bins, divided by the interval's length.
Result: 89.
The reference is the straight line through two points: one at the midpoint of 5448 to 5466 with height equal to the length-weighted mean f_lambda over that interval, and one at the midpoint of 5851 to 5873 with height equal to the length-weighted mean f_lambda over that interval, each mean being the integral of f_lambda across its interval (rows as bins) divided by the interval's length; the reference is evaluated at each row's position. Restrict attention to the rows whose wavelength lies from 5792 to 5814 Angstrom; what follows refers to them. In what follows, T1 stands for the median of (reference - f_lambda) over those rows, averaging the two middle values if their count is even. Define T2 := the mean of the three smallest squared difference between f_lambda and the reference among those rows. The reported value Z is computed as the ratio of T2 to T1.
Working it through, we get 6.1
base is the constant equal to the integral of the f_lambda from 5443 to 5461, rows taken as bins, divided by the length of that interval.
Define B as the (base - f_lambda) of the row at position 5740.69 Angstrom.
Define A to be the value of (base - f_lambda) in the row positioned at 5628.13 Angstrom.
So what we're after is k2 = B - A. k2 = 6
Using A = -11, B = -5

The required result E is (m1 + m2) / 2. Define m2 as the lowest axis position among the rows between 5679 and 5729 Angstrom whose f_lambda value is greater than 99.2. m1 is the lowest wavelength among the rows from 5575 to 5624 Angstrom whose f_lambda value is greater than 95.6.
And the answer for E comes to 5631.0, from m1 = 5576.53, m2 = 5685.44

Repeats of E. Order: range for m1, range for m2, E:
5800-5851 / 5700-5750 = 5754.1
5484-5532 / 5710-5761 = 5598.3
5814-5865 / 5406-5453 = 5611.1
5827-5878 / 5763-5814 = 5813.9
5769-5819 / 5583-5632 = 5690.2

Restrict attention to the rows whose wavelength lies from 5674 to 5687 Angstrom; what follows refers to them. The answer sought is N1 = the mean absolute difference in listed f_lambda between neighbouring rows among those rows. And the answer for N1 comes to 6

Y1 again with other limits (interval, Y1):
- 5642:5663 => 5656.71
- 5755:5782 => 5780.48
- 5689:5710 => 5690.68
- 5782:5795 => 5791.14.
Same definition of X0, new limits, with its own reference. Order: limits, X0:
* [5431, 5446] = 9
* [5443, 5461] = 11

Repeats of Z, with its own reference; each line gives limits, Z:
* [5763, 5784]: 8.1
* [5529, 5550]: 4.7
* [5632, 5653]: 0.7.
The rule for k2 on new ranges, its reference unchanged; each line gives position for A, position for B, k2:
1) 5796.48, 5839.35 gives -12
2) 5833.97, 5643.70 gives -3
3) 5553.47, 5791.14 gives -10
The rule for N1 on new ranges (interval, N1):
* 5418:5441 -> 7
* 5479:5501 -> 3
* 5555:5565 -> 2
